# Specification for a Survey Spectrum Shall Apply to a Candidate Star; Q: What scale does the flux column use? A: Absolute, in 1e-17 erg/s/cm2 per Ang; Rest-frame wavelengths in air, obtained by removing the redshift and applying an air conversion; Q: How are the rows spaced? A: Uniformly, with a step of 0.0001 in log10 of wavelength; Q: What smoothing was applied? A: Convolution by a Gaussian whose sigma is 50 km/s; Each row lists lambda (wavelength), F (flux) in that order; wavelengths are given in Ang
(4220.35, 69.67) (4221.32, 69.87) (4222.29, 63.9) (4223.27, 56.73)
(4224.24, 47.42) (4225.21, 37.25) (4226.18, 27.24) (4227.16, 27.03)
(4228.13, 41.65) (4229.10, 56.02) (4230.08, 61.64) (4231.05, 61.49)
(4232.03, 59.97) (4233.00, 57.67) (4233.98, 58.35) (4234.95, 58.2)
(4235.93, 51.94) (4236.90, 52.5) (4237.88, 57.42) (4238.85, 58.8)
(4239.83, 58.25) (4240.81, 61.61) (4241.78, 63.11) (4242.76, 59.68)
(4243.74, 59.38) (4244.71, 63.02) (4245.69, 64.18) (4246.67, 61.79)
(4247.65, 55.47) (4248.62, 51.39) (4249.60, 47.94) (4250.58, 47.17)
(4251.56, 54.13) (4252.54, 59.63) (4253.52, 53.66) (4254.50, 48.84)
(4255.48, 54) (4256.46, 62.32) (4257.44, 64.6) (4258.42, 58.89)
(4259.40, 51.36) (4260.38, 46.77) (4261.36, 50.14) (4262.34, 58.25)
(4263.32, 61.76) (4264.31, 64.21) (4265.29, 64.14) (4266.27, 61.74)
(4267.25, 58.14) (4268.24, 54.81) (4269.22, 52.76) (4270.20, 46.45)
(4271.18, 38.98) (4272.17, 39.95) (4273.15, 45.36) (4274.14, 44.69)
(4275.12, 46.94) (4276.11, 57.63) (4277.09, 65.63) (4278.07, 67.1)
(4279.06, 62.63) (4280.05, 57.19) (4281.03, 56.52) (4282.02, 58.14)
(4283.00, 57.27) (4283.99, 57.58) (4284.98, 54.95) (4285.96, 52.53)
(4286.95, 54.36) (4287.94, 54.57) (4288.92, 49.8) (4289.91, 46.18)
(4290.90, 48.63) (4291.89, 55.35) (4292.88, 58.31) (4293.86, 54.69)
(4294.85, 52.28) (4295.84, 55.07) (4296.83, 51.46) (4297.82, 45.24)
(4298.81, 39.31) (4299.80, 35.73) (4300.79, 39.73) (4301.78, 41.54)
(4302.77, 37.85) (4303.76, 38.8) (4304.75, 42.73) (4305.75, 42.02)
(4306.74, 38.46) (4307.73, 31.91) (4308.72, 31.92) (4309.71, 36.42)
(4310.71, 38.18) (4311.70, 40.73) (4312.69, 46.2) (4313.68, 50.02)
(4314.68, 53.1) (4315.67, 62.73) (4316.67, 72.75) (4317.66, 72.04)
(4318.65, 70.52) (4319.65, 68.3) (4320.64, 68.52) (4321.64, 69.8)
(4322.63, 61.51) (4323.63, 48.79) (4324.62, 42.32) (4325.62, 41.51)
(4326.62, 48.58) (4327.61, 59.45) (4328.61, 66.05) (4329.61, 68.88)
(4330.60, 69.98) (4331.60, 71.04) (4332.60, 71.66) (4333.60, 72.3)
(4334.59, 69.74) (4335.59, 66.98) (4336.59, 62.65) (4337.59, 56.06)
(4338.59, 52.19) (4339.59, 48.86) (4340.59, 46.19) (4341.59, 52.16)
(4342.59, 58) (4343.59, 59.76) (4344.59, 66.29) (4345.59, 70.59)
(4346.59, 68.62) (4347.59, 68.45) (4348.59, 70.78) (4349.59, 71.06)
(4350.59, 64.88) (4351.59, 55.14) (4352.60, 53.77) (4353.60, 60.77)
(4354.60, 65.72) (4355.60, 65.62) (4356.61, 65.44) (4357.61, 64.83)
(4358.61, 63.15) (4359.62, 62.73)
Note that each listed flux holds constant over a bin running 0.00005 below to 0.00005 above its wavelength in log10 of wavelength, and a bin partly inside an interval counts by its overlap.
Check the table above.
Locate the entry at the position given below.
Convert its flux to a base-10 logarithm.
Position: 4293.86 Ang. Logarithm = 1.74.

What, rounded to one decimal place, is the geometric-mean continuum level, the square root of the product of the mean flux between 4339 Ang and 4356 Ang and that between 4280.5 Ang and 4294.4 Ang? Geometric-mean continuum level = 57.8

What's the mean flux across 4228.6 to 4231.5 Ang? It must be 60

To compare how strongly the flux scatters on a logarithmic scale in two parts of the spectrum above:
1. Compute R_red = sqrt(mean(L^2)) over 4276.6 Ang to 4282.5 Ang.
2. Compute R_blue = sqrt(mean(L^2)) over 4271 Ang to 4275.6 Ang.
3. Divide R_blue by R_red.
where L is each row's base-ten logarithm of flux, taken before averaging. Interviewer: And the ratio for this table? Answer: 0.92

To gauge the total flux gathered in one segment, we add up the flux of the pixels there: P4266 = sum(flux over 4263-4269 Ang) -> 365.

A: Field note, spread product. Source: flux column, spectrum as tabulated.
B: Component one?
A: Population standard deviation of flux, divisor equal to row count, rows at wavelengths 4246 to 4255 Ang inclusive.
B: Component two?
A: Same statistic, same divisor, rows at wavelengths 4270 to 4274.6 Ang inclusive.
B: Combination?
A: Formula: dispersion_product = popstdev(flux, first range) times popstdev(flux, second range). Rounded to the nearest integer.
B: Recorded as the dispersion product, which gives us 15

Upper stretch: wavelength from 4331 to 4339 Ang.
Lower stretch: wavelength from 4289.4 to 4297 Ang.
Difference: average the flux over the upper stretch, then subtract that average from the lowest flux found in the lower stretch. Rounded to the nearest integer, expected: -19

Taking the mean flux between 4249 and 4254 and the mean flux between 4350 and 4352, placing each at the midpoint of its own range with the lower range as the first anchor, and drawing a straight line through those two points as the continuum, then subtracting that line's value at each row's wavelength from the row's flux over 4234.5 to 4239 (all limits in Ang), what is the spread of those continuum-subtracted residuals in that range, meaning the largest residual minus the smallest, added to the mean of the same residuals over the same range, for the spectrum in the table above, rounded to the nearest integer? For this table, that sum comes 11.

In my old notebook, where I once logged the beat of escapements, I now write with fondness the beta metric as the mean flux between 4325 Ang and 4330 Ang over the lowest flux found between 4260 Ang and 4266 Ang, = 1.2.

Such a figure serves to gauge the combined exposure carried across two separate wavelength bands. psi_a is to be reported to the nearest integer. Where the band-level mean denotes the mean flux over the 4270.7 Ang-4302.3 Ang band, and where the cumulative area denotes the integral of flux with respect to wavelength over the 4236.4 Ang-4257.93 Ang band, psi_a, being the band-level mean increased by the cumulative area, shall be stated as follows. 1283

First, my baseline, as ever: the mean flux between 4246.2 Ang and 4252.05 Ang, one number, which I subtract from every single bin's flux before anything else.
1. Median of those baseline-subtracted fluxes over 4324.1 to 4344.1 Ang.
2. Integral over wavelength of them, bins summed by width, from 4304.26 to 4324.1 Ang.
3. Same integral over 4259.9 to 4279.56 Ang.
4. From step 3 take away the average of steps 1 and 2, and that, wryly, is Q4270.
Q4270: 31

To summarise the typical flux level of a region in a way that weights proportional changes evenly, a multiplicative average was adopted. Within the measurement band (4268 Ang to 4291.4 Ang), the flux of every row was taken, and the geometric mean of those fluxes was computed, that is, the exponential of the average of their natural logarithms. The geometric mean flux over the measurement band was 52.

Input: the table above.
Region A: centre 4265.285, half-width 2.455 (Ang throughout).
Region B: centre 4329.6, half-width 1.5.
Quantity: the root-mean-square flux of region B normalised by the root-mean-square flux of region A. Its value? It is 1.10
